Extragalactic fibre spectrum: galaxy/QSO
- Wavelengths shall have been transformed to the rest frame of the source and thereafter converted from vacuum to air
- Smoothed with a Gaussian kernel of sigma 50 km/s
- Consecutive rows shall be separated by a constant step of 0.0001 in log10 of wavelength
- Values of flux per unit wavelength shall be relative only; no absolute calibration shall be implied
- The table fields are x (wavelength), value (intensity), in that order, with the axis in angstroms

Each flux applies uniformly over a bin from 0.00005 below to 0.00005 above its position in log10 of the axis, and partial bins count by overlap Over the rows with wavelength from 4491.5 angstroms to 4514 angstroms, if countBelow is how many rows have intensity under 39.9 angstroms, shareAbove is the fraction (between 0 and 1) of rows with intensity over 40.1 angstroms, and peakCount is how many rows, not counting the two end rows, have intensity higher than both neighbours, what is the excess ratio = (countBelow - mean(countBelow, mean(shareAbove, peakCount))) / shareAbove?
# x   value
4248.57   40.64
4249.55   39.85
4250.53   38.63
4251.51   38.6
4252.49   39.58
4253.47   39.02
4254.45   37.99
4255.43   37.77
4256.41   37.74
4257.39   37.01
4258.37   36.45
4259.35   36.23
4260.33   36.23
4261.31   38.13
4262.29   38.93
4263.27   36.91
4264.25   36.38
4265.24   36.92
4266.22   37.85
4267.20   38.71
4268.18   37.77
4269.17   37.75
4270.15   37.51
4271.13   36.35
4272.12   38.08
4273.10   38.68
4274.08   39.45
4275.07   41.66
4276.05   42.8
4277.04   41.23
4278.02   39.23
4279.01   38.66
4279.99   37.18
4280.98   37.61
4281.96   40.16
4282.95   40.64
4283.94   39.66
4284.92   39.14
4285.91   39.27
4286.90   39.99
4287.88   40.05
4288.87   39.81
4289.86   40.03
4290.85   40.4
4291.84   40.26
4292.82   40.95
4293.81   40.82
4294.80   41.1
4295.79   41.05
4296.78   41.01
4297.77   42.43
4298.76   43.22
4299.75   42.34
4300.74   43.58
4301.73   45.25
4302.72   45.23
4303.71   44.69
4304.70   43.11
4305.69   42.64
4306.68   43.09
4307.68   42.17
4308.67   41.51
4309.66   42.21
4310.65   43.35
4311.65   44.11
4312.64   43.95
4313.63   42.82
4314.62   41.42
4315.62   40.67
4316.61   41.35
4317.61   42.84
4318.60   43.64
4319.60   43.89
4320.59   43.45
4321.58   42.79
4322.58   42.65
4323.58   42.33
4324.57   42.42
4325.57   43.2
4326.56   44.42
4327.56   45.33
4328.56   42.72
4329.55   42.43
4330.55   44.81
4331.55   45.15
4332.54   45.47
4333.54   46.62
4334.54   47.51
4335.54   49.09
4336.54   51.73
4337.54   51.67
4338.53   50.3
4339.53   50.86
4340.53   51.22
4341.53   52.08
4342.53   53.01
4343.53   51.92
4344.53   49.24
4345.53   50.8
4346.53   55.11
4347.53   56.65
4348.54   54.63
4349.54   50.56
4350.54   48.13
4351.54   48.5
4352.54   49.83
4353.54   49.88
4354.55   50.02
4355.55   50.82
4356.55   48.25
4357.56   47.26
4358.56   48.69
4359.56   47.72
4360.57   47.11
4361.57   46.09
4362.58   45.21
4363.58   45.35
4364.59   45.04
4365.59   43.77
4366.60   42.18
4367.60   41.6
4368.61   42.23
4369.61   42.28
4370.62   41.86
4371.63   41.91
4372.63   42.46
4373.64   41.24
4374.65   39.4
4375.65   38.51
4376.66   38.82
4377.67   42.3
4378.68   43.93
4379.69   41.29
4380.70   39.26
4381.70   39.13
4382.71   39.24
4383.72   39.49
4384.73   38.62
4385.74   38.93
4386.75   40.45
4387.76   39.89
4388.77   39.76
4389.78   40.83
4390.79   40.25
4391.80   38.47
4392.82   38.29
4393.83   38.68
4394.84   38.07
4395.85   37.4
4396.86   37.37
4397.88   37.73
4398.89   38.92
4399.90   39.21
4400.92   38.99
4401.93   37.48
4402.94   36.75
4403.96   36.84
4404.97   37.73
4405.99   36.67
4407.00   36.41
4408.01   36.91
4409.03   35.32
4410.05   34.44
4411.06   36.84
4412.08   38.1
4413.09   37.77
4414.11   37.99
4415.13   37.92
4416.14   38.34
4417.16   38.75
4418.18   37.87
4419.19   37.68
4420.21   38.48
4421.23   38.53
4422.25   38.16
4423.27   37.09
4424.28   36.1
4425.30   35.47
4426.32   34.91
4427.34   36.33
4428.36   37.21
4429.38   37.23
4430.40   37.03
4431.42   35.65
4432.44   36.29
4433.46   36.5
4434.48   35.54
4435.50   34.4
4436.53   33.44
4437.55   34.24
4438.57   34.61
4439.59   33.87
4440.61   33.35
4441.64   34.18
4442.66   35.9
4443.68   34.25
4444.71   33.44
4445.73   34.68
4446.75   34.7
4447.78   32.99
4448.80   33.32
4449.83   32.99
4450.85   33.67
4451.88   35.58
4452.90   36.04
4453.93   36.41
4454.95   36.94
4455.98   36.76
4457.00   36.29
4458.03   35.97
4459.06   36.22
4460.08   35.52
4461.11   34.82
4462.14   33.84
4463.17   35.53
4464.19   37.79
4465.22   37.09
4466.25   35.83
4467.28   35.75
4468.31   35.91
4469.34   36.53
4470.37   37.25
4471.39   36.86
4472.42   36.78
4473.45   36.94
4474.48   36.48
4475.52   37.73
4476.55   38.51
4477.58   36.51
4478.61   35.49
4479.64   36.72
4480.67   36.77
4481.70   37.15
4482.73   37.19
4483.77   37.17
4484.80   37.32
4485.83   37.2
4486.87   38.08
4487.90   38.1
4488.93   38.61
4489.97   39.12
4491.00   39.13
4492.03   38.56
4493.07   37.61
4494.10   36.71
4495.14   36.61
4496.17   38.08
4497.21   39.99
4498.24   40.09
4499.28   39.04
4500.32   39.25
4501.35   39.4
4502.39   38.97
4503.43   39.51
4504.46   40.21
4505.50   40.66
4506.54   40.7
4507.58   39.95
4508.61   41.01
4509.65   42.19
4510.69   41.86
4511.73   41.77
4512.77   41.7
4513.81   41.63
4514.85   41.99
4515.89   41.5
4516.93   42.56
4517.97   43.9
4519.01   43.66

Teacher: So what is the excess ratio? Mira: 10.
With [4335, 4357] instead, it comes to -1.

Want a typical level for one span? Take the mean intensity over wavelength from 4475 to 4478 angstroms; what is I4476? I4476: 37.6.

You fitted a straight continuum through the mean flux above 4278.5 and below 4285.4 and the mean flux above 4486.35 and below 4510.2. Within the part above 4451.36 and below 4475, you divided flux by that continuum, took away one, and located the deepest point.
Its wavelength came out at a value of 4462.14 angstroms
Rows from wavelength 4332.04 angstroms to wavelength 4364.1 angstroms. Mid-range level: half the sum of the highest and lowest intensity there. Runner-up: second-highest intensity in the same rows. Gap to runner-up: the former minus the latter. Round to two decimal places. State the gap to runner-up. -4.18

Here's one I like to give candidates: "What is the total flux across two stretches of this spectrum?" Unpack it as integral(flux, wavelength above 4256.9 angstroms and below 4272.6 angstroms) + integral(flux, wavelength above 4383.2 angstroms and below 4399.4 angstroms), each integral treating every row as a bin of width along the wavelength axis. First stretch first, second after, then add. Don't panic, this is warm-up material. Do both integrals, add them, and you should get 1217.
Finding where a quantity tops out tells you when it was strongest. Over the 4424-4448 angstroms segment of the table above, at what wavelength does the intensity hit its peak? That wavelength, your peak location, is 4429.38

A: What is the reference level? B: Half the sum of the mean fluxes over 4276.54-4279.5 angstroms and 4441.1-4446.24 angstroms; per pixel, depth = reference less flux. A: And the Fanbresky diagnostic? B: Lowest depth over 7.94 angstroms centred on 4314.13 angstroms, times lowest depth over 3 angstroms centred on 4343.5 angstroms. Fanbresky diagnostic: 112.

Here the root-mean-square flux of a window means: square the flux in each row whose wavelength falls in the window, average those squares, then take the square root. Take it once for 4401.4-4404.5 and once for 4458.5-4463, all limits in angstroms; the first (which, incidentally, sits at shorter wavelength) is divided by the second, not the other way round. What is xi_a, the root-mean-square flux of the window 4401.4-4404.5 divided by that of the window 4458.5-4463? 1.05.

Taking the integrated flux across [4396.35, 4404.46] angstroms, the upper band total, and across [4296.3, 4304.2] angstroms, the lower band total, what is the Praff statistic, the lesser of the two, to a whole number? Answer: 307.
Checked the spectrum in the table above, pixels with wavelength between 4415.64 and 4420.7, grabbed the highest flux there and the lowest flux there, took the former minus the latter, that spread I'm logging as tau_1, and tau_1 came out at 1.1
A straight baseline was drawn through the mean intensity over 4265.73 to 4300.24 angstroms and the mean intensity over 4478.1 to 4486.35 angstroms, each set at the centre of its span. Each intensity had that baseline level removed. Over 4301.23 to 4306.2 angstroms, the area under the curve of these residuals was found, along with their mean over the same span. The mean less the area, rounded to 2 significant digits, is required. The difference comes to -19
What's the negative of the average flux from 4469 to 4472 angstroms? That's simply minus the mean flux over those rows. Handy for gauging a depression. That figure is -37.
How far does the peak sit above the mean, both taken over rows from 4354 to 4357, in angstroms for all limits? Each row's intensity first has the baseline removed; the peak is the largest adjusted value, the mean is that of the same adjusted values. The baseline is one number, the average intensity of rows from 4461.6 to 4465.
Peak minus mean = 1.1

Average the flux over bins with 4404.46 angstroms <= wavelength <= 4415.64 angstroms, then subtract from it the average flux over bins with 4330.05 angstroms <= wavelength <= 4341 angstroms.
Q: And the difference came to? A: -12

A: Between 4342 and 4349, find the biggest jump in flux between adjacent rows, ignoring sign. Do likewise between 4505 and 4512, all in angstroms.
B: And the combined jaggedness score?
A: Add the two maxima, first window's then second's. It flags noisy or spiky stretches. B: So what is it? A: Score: 5.5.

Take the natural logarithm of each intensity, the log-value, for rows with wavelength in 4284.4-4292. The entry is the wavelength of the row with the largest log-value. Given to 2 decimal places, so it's 4290.85 angstroms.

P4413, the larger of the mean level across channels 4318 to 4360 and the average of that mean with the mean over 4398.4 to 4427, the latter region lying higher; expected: 48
